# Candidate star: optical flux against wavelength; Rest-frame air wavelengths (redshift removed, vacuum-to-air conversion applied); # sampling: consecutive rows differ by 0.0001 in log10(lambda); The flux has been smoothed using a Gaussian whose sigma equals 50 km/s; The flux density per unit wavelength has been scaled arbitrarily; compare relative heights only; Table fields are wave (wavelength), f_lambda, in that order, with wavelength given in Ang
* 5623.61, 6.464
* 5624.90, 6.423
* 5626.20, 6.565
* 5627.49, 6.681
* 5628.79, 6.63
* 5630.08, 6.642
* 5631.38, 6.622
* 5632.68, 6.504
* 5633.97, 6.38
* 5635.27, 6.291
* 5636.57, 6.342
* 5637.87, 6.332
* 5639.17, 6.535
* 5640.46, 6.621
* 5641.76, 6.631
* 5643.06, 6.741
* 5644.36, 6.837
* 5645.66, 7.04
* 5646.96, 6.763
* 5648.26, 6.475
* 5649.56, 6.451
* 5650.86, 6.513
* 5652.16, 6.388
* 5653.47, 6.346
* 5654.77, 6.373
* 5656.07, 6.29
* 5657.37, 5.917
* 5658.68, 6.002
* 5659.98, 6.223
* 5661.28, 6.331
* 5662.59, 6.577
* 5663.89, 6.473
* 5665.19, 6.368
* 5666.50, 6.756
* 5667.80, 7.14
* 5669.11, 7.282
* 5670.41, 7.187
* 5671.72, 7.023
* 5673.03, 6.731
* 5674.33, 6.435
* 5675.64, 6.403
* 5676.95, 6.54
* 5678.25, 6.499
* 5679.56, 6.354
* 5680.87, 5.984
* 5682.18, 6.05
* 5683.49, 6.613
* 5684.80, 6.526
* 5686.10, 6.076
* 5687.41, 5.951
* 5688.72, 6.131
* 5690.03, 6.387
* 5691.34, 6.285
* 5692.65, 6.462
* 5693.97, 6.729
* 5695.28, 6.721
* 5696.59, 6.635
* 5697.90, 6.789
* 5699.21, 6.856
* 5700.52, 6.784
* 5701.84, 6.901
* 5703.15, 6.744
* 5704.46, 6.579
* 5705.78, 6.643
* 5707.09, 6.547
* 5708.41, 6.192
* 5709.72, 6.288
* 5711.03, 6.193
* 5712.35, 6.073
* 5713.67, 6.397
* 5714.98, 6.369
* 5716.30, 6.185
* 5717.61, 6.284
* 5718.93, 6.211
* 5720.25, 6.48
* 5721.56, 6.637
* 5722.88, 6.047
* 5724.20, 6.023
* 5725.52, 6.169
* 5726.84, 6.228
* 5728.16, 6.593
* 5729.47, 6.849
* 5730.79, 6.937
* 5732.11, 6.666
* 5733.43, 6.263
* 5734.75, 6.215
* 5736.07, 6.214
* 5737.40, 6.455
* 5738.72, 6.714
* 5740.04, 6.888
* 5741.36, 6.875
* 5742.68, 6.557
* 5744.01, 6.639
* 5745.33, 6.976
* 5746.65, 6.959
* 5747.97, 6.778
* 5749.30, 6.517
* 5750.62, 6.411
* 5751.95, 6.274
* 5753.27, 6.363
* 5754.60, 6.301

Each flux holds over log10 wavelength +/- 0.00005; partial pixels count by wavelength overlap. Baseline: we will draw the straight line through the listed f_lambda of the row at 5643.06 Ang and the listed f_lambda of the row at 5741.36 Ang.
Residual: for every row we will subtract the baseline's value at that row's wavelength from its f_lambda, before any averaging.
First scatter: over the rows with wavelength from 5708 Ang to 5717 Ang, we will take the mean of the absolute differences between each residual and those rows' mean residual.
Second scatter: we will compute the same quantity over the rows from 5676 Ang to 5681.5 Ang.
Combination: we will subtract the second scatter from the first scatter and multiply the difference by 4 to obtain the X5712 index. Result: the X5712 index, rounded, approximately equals -0.4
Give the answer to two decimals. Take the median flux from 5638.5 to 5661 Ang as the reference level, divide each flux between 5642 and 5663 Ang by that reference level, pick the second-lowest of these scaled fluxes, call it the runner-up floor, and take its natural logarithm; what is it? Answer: -0.08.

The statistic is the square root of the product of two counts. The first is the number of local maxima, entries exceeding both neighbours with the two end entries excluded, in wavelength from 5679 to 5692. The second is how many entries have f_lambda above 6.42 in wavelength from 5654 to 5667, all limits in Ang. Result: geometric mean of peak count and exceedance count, 2.4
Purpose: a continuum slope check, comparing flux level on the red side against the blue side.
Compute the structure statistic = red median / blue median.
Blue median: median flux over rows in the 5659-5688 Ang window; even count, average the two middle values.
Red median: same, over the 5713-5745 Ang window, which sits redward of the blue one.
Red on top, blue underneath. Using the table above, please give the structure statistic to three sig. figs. 0.991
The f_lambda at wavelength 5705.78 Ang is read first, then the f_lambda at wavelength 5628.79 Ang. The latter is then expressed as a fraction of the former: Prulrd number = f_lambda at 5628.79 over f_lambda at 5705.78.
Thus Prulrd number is 1.00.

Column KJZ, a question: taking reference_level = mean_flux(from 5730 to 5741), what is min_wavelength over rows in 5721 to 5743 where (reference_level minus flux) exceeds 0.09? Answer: 5722.88 Ang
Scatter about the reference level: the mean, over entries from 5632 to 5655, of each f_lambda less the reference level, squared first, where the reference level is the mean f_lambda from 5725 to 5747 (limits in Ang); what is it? 0.044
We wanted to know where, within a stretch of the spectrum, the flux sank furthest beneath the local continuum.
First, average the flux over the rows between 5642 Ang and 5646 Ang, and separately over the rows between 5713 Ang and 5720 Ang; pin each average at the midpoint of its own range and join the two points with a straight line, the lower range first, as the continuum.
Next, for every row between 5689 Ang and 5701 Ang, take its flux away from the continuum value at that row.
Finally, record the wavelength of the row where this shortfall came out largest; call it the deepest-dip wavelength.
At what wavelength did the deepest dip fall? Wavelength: 5691.34 Ang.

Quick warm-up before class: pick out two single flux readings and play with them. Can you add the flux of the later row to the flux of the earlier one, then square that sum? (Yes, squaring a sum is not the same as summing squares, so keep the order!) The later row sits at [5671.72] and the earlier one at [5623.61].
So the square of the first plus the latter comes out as 182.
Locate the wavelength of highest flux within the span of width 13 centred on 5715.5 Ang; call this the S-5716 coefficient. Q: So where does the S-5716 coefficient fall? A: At 5721.56 Ang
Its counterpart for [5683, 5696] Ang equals 5693.97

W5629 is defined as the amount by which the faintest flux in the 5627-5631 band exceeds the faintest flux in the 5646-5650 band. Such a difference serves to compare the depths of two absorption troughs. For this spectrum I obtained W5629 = 0.18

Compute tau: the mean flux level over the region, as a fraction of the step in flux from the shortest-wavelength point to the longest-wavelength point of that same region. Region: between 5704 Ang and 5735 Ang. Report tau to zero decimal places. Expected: -18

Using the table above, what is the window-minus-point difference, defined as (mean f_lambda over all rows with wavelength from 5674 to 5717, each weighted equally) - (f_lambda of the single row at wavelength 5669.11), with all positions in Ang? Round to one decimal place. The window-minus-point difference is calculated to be -0.8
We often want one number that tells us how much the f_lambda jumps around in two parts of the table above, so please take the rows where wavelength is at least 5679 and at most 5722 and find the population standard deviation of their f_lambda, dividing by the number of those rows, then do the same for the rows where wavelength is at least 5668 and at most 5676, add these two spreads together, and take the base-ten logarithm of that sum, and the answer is -0.21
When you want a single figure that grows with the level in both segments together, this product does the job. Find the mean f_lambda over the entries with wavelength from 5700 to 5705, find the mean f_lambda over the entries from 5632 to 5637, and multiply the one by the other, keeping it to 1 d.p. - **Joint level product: 43.1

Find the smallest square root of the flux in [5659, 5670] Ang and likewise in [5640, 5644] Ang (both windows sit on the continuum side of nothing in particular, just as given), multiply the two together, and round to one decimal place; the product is 6.4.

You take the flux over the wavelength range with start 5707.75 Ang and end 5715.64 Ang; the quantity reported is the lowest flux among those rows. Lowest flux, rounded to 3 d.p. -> 6.073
